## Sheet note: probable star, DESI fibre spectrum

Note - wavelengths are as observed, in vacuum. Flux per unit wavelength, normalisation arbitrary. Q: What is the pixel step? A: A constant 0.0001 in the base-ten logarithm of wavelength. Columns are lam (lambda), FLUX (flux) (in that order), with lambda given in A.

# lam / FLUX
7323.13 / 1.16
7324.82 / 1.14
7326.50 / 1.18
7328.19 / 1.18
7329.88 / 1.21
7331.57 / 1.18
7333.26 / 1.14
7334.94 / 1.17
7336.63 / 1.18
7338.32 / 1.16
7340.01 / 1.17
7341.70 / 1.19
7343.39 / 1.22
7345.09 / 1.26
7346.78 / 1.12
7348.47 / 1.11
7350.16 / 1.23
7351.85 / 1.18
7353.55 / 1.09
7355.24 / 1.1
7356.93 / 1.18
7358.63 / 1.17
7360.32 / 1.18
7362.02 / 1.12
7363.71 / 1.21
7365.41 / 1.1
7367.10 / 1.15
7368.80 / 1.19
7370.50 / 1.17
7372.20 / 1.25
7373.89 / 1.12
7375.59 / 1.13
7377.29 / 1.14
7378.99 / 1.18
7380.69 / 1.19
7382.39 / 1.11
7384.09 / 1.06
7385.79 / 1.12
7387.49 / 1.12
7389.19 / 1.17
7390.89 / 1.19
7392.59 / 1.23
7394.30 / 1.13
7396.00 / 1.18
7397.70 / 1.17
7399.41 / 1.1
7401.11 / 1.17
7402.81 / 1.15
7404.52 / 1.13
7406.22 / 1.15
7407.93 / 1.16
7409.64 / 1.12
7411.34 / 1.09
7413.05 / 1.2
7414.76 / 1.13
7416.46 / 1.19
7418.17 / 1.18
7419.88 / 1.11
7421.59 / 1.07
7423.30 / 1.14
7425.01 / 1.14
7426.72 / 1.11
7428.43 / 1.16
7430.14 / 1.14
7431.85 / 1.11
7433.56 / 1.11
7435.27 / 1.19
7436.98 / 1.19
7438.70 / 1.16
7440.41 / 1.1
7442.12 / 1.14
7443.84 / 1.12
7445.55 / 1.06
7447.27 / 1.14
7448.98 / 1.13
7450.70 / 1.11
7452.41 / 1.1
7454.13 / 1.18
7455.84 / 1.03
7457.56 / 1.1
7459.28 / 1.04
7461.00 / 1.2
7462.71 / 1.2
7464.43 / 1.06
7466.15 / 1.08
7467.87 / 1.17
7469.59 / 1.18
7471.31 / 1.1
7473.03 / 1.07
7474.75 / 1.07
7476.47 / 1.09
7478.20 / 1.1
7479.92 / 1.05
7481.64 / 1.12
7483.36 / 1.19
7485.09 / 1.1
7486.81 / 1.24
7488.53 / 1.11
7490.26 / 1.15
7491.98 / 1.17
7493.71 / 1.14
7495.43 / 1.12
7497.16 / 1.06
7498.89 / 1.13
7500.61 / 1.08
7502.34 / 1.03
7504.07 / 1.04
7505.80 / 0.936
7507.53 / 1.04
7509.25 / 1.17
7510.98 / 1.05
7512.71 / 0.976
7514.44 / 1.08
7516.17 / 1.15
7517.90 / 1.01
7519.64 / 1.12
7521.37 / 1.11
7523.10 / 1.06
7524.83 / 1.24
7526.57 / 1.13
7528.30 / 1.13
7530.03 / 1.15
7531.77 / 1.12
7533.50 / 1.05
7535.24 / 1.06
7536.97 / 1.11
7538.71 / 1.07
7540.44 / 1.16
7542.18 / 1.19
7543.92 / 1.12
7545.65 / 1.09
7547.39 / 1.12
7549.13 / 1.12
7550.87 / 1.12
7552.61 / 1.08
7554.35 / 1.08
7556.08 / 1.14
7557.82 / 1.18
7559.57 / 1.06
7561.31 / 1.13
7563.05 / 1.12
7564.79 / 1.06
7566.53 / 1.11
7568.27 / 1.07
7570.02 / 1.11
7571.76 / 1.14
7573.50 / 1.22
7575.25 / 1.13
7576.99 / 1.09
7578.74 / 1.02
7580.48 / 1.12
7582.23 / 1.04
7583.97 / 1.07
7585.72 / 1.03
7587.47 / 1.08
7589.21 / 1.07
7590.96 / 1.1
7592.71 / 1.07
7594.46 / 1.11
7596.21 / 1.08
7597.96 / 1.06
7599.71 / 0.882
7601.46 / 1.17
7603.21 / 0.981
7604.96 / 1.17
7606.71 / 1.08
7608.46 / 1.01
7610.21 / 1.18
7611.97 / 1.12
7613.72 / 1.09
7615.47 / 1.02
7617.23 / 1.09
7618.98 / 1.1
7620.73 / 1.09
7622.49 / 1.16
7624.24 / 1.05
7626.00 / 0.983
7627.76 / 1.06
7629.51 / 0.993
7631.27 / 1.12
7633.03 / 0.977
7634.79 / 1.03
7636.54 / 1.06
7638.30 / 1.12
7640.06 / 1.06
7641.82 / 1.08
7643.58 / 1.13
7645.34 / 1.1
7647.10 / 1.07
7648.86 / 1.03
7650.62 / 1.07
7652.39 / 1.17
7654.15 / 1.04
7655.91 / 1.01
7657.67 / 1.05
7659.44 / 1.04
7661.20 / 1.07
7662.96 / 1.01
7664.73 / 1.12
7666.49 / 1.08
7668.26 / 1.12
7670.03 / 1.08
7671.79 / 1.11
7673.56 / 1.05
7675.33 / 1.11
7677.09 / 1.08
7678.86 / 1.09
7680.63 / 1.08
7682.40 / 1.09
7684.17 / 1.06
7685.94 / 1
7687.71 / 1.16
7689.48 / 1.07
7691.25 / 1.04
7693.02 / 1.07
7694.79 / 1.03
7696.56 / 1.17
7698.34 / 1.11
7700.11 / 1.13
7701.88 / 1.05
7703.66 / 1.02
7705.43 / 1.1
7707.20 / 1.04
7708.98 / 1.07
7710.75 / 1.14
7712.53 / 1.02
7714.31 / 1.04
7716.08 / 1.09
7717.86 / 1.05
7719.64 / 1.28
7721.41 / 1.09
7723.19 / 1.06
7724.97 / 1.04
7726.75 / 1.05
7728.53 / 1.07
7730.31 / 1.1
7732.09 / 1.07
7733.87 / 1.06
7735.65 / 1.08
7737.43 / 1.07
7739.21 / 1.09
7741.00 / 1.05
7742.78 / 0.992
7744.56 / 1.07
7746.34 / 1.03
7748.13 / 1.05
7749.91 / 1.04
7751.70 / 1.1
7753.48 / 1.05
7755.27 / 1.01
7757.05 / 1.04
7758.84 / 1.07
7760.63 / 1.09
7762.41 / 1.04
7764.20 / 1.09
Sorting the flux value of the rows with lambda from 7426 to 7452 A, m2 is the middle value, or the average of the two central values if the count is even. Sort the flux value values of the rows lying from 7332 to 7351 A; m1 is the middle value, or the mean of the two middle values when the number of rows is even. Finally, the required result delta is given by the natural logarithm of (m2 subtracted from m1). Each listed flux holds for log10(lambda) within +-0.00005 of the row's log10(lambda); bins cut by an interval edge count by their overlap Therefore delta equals -3.2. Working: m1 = 1.17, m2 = 1.130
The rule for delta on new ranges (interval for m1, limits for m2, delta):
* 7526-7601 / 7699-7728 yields -2.9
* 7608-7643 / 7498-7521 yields -3.9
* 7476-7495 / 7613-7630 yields -3.1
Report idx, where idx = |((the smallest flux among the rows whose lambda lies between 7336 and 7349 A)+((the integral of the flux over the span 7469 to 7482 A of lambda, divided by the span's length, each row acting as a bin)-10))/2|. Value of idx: 3.90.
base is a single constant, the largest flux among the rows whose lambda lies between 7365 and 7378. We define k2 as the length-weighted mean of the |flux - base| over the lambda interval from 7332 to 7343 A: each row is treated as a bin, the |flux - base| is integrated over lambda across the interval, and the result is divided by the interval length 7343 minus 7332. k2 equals 0.079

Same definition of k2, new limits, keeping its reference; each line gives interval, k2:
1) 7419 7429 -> 0.129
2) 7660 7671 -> 0.171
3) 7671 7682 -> 0.163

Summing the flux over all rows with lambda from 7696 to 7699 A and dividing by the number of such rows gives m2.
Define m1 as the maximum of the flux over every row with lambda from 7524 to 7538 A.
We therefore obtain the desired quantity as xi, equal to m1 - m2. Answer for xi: 0.10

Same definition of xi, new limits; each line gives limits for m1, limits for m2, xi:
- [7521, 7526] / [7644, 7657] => 0.17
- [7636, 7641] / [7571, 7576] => -0.04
